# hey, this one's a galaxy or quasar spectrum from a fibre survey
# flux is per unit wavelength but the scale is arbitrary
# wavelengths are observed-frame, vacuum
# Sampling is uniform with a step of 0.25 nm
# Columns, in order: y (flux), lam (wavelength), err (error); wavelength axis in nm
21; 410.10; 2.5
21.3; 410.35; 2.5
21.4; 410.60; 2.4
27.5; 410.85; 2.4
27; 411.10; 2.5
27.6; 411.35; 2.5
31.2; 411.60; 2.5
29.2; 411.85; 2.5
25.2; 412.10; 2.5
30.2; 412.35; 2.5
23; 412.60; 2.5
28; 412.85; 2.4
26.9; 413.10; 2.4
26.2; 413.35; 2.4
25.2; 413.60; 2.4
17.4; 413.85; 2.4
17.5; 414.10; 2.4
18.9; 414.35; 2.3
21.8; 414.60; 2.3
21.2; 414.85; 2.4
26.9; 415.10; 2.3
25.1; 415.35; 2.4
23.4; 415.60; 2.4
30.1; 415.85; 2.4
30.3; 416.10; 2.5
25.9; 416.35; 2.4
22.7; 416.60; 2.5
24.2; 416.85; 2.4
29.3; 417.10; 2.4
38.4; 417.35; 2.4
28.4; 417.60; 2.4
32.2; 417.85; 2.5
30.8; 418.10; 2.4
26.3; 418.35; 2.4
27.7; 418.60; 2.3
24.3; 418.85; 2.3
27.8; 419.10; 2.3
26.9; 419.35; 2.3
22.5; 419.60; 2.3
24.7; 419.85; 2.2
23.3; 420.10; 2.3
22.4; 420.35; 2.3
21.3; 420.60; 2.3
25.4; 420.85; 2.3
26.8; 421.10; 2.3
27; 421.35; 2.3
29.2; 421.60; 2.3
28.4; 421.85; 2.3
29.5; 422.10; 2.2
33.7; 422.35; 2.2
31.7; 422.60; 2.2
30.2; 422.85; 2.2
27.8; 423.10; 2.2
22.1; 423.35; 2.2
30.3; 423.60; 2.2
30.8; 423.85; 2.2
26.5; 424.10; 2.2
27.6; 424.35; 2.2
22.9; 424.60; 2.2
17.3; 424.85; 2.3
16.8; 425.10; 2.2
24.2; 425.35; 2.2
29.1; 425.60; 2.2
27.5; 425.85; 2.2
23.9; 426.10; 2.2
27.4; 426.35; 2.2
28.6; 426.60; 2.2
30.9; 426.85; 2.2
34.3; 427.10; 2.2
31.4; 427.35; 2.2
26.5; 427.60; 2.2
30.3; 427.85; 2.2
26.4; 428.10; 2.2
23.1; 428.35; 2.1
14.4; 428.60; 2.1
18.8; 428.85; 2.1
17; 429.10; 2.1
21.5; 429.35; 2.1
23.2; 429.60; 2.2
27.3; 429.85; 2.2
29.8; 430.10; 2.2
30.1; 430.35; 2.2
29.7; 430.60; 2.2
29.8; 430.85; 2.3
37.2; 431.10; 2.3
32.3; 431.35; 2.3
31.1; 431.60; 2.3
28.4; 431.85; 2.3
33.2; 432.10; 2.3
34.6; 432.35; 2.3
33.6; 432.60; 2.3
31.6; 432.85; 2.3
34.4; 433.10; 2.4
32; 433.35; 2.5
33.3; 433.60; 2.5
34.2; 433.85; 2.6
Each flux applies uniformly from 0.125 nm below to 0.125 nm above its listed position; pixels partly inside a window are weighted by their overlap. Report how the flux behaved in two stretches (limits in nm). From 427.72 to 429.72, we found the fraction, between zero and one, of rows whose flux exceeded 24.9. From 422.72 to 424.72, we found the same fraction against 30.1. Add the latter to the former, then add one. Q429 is 1.6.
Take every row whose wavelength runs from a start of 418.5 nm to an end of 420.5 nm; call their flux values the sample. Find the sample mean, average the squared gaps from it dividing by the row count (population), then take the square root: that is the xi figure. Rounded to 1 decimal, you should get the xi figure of 2.1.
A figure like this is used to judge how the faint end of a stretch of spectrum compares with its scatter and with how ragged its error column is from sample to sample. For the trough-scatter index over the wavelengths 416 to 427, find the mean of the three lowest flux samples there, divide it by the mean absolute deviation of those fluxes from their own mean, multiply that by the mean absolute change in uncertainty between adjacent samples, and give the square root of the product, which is 0.39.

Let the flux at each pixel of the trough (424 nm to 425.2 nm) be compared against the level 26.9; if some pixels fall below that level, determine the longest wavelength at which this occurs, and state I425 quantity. 425.10 nm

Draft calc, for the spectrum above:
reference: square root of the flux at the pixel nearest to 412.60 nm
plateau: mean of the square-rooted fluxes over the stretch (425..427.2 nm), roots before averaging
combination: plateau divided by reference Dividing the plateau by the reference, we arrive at 1.08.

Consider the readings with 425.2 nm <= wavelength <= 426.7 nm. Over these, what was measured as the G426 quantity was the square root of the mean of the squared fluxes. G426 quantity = 26.9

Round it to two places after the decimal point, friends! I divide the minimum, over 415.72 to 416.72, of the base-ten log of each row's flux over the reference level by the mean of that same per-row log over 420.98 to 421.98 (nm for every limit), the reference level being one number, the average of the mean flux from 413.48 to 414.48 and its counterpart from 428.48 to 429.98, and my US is 0.38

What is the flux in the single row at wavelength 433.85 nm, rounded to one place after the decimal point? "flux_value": 34.2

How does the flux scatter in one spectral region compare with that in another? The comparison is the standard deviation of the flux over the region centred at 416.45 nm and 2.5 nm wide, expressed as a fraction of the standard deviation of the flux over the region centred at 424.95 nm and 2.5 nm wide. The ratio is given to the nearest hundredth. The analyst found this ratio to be 1.00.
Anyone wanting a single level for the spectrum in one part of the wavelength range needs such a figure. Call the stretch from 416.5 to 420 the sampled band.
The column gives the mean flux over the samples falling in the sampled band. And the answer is 28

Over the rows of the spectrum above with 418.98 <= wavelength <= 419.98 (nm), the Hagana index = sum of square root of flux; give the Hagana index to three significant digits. 20.2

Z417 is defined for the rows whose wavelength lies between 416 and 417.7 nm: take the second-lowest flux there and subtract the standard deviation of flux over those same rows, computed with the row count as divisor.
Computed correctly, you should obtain 19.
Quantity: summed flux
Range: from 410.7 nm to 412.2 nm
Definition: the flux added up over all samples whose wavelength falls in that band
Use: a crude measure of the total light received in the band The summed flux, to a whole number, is 168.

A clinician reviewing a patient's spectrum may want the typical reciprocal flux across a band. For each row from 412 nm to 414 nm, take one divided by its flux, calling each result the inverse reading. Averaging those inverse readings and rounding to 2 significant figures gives 0.041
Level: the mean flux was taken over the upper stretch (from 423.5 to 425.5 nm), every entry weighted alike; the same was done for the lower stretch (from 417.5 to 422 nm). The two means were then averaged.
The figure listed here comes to 25.5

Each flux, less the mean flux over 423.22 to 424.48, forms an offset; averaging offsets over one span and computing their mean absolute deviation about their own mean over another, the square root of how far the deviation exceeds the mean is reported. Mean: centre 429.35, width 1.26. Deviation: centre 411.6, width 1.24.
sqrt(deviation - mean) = 2.8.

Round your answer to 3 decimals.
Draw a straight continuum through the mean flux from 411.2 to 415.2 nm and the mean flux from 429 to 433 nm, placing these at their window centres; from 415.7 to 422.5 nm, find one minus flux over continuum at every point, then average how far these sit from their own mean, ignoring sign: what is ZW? 0.114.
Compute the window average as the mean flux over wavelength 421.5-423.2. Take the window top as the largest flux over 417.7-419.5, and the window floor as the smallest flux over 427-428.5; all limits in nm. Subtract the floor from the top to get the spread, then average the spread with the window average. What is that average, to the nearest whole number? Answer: 20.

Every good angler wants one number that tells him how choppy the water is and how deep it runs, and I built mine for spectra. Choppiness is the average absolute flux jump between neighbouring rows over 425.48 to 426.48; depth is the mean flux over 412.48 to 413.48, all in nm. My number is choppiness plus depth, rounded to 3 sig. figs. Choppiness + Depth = 28.9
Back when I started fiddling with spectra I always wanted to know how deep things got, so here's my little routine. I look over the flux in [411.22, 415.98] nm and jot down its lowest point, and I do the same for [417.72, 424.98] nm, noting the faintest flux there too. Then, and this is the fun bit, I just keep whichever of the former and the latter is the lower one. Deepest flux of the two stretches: 17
